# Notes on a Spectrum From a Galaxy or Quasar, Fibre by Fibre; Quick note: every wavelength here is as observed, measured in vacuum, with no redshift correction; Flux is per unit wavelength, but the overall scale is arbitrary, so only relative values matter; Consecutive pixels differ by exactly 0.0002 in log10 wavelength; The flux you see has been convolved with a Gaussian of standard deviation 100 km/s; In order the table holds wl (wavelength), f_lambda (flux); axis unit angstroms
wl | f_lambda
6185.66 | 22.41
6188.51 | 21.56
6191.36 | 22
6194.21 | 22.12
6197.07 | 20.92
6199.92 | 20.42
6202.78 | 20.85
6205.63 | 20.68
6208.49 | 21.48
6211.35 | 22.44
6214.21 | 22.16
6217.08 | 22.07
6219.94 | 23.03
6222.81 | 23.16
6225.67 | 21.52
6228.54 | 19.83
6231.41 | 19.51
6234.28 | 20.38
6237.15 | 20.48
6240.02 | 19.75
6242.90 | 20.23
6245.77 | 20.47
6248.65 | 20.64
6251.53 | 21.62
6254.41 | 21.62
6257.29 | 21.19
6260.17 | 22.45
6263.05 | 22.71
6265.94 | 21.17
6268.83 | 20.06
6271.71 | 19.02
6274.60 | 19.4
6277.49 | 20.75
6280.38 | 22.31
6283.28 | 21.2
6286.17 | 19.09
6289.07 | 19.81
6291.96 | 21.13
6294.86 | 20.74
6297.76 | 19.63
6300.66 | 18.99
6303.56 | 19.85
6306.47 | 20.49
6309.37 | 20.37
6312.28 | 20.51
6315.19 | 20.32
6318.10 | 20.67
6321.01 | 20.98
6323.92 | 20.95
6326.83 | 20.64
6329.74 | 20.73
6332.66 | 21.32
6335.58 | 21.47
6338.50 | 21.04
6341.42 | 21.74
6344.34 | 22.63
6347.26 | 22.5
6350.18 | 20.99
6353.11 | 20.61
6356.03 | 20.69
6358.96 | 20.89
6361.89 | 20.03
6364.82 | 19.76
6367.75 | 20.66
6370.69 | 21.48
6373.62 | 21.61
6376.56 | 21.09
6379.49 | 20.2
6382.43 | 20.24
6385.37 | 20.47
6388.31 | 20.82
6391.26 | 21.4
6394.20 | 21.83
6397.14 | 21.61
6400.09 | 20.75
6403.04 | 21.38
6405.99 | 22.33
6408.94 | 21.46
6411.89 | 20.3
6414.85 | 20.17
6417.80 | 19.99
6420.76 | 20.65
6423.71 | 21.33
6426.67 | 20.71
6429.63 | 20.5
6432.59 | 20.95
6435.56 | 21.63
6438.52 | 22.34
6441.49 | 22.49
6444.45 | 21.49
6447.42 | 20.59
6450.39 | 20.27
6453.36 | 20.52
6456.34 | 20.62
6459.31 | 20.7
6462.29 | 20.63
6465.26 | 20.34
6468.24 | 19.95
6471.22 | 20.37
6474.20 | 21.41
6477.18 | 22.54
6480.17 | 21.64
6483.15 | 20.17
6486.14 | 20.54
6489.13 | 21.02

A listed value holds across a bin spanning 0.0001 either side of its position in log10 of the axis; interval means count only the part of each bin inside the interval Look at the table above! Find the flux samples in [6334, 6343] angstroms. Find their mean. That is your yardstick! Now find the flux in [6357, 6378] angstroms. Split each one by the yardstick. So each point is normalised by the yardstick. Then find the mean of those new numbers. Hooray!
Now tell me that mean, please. 0.97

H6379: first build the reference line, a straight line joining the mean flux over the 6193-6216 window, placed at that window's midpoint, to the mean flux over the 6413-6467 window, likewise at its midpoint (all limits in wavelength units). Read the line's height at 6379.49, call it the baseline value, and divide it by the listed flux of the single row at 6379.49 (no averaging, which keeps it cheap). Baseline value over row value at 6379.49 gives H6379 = 1.04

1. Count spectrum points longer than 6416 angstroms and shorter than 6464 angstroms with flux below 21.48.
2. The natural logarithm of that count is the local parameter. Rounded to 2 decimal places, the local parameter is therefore 2.48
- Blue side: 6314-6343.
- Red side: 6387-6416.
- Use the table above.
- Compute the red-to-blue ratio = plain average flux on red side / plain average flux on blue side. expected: 1.01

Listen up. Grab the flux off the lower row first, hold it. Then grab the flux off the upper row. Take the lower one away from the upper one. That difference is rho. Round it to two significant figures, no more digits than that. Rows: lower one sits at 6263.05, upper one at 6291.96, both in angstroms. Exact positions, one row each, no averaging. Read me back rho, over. -1.6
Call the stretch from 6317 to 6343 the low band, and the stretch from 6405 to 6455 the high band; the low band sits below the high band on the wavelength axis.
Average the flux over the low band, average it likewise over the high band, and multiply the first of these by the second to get 443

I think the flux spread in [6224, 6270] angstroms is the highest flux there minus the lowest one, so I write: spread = 3.2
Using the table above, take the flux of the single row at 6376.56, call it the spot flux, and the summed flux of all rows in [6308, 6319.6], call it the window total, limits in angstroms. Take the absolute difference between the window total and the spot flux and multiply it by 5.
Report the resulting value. 304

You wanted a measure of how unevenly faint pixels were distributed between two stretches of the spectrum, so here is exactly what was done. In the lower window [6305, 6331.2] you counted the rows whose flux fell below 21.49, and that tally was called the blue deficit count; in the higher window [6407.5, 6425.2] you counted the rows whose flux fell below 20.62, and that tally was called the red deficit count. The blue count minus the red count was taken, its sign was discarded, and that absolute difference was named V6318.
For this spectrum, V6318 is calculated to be 6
